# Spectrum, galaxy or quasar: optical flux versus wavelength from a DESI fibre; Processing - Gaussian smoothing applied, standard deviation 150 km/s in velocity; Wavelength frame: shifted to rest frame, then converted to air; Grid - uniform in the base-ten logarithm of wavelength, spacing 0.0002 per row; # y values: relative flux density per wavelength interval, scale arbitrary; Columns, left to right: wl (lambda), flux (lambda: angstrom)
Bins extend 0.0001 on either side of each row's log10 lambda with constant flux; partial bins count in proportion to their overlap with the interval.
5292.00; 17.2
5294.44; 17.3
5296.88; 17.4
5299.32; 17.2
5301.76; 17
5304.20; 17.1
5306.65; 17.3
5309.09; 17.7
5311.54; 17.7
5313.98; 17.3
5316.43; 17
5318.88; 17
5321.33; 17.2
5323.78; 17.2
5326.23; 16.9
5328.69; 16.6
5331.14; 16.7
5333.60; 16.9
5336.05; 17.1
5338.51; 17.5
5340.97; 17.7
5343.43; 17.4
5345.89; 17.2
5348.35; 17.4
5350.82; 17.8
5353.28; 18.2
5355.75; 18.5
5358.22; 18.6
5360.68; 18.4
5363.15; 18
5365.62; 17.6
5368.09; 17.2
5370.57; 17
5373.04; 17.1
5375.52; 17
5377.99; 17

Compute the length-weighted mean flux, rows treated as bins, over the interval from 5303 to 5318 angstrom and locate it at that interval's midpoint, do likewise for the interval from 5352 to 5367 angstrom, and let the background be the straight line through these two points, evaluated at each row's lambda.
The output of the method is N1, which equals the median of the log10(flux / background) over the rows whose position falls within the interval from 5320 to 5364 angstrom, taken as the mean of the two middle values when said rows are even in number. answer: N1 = -0.009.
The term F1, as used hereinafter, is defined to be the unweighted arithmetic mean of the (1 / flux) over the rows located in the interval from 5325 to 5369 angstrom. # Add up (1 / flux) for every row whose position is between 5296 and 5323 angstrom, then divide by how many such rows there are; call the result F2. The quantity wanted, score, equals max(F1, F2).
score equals 0.0579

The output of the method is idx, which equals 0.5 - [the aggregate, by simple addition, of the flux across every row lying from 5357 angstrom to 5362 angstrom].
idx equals -36.5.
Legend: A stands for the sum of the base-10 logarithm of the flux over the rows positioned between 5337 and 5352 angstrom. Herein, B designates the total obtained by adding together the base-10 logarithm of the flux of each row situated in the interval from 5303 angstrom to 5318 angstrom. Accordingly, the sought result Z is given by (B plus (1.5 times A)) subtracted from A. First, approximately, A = 7.46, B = 7.44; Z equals -11.2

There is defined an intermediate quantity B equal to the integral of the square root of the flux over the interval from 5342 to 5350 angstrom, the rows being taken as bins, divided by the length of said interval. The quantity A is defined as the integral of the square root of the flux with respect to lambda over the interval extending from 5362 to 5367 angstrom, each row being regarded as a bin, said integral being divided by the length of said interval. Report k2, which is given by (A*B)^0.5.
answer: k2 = 4.19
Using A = 4.22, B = 4.17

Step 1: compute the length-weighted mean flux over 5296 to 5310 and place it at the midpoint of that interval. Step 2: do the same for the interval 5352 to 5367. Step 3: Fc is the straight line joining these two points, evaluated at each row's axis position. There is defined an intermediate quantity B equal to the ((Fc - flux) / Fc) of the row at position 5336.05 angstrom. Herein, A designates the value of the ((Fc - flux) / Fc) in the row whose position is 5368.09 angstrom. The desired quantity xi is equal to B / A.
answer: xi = 0.6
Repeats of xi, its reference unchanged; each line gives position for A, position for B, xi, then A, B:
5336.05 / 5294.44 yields -0.2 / 0.04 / -0.01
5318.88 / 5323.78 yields 0.8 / 0.03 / 0.02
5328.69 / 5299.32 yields 0.0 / 0.06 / 0.00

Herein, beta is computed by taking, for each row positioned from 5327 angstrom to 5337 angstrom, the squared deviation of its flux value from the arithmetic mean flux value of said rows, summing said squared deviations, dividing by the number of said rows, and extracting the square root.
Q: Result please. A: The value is 0.19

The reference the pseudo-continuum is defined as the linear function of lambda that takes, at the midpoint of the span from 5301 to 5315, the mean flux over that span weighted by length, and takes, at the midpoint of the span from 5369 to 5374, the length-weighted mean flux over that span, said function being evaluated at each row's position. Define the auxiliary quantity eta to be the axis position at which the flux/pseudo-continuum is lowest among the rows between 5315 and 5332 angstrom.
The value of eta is 5328.69 angstrom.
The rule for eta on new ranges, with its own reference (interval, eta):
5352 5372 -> 5370.57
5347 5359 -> 5348.35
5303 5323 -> 5316.43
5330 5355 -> 5331.14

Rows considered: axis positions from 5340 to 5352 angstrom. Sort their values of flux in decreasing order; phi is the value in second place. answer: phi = 17.7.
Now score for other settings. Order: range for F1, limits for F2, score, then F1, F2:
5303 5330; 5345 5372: 0.0582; 0.0582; 0.0562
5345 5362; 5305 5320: 0.0577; 0.0556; 0.0577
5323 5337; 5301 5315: 0.0592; 0.0592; 0.0577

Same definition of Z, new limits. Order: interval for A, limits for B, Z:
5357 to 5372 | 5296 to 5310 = -11.2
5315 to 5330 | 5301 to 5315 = -11.1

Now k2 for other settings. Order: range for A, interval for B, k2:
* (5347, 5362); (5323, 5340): 4.19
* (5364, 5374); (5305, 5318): 4.16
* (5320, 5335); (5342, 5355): 4.16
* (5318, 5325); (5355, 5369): 4.20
